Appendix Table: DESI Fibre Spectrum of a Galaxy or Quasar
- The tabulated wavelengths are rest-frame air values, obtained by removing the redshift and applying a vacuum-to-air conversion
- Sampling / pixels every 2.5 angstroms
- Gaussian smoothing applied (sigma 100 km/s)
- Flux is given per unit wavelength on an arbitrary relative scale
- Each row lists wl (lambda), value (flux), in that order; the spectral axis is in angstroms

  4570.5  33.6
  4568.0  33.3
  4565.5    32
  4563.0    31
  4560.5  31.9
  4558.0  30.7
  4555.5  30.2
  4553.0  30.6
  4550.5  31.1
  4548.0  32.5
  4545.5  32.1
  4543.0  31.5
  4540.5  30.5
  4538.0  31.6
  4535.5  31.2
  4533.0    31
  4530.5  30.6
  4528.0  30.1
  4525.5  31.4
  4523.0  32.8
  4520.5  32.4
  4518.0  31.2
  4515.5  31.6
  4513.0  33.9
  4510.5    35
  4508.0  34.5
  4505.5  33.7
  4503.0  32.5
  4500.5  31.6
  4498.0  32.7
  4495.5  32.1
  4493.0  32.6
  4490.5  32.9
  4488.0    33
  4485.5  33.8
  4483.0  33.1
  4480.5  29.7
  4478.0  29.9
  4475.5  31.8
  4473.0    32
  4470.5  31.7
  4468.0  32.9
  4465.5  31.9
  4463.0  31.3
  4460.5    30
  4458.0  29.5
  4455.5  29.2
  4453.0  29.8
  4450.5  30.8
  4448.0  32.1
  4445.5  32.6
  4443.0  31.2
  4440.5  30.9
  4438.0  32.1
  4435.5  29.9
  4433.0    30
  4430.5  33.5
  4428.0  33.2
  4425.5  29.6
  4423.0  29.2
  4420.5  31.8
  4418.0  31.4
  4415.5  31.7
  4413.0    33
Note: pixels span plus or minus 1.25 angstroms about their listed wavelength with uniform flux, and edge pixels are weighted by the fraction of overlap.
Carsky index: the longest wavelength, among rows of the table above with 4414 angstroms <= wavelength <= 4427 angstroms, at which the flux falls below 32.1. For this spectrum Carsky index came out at 4425.5 angstroms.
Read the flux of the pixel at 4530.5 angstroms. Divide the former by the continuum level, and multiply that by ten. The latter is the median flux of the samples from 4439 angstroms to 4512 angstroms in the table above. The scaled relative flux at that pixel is 9.6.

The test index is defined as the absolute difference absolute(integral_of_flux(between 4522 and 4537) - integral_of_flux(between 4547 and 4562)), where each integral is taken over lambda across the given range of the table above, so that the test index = 0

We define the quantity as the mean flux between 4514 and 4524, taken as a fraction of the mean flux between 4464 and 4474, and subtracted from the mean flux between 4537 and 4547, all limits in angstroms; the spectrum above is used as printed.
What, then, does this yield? 30.4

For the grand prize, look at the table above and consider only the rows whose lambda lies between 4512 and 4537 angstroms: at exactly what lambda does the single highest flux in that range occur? 4513.0 angstroms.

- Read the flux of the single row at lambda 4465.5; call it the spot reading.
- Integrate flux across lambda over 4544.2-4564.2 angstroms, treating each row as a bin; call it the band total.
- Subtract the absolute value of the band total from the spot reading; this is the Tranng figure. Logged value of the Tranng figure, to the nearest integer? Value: -593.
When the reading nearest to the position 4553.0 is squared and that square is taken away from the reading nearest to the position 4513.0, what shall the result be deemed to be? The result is -902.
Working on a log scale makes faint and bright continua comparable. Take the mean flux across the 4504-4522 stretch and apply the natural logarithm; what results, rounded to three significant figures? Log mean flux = 3.50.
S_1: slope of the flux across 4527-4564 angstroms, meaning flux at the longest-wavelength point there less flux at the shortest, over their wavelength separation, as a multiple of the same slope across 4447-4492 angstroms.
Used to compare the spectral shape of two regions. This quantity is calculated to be 1.4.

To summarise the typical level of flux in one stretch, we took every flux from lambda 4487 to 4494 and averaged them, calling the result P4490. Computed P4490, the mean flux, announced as 32.8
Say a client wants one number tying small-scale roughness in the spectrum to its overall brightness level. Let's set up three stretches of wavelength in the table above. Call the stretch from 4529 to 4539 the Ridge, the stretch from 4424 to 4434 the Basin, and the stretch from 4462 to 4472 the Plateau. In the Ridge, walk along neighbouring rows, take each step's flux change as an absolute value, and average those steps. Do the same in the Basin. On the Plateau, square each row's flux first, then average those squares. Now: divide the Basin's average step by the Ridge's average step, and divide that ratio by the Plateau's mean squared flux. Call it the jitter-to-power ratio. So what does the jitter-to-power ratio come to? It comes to 0.0072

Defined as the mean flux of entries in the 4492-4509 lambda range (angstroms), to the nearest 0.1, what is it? 32.8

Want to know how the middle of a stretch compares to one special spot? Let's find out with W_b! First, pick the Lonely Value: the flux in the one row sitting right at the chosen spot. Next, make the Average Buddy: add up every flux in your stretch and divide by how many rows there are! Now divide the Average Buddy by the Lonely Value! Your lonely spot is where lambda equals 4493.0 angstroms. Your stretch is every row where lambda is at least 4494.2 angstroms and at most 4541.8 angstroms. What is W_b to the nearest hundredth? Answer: 0.99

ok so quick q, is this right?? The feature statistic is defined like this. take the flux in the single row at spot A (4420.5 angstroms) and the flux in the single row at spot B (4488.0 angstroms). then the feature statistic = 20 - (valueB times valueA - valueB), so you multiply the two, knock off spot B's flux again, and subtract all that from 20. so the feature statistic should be -996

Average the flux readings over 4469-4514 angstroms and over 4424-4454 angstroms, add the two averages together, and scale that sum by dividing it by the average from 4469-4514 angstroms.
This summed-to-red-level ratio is 1.96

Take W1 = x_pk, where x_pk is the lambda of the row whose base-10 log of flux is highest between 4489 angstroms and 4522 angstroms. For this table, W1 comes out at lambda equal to 4510.5 angstroms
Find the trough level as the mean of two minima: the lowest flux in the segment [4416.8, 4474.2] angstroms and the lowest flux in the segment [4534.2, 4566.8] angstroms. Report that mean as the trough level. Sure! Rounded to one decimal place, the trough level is 29.7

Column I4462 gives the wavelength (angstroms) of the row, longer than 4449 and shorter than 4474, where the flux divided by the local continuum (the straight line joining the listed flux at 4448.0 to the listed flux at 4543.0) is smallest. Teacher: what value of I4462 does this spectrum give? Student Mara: 4455.5 angstroms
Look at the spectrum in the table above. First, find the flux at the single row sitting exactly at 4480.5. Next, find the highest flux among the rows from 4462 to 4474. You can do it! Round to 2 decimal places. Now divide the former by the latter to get 0.90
